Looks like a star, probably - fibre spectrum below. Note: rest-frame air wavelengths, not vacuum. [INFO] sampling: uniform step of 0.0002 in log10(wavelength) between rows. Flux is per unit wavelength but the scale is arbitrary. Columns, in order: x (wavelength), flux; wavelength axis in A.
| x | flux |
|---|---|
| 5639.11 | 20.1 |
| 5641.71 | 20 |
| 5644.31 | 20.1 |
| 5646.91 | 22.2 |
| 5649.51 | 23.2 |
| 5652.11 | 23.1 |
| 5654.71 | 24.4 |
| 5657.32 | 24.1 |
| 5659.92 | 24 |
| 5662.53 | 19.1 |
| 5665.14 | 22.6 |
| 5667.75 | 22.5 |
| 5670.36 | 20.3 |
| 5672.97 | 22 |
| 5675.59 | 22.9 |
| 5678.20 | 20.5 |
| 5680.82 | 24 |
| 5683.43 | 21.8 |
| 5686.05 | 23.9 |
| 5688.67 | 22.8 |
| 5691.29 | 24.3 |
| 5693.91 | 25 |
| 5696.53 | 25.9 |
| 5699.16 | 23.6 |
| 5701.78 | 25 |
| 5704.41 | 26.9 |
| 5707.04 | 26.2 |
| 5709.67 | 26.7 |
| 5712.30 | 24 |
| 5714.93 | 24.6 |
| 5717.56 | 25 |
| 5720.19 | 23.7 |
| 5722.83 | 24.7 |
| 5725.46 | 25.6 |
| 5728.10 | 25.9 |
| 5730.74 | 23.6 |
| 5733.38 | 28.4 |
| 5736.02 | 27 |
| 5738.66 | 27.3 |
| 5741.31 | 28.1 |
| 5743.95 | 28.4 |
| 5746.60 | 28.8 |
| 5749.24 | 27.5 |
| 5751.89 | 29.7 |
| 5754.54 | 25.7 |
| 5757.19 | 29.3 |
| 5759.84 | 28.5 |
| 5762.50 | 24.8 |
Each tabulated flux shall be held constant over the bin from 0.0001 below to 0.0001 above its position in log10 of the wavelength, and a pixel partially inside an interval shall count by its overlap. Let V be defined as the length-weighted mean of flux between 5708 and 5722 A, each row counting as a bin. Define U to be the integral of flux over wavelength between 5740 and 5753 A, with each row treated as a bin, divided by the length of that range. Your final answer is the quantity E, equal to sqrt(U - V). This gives 1.9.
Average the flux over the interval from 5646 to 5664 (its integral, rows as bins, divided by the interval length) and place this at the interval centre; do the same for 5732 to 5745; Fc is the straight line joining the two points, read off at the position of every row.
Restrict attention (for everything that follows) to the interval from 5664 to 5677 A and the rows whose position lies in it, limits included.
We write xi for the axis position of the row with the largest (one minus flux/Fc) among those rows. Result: 5670.36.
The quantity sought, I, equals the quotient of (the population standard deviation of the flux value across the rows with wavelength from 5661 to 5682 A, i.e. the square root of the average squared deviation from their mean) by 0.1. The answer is 15.2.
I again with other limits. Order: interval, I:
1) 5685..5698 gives 10.4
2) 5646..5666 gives 15.8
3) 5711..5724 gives 4.8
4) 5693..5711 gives 10.7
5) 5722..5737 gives 15.4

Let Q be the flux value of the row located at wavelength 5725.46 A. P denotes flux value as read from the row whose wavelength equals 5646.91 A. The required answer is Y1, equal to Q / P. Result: 1.15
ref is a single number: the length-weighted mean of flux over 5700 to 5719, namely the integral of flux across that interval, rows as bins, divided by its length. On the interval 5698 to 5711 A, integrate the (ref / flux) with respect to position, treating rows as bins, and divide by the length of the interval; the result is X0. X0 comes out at 0.99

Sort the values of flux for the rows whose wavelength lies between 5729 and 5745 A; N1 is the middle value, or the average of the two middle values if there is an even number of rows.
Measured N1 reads 27.7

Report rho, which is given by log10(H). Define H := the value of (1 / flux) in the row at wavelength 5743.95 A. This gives -1.45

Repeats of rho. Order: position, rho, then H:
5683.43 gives -1.34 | 0.0459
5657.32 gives -1.38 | 0.0415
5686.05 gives -1.38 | 0.0418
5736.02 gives -1.43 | 0.0370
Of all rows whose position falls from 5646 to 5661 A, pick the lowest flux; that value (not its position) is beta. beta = 22.2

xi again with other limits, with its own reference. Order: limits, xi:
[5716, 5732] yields 5730.74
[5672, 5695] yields 5678.20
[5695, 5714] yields 5712.30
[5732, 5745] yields 5736.02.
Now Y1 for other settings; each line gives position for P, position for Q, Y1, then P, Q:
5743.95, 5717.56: 0.88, 28.4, 25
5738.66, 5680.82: 0.88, 27.3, 24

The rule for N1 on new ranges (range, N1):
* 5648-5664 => 23.6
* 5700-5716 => 25.6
